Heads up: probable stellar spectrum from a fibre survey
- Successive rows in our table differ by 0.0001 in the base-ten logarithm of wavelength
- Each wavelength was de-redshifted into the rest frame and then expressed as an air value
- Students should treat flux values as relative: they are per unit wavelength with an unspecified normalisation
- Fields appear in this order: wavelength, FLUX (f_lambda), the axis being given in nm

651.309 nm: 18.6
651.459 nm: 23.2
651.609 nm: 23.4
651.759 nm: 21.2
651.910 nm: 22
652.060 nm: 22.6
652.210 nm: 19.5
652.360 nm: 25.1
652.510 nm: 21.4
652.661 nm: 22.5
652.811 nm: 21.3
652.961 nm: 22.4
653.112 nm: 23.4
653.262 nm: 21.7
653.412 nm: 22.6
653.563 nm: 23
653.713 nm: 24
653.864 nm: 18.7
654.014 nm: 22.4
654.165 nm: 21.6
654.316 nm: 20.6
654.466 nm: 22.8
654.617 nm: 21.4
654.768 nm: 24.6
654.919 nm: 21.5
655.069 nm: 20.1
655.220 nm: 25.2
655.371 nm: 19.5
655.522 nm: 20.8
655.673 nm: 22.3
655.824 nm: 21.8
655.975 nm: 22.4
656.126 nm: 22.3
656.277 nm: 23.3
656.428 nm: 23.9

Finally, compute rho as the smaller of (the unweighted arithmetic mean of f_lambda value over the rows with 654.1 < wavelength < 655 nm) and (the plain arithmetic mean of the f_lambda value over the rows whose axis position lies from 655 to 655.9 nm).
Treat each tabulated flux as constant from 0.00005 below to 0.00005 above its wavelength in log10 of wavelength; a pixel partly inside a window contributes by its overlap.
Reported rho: 21.6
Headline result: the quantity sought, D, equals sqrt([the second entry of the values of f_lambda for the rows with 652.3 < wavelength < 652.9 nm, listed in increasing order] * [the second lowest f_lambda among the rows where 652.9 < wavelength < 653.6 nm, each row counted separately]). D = 21.9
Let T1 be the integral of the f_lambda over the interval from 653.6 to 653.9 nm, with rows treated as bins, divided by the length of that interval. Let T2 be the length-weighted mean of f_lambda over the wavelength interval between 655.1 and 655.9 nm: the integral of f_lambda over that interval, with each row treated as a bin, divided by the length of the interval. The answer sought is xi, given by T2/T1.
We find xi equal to 1.00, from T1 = 21.9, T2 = 21.8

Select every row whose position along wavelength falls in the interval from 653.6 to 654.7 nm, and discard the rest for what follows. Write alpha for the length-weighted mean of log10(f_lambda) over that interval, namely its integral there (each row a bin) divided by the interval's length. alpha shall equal 1.335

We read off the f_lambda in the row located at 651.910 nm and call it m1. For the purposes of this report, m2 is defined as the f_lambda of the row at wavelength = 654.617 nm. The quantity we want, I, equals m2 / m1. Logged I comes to 0.97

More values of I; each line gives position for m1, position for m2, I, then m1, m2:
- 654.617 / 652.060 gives 1.06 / 21.4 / 22.6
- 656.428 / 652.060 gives 0.95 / 23.9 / 22.6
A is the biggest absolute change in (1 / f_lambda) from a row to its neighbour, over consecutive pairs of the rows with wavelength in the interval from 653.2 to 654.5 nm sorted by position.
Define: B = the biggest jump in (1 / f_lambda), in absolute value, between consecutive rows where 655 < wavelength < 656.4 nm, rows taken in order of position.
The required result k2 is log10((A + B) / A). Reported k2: 0.297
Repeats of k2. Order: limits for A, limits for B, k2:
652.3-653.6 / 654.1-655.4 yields 0.429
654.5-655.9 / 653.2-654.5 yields 0.305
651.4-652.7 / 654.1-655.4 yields 0.304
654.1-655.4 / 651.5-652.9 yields 0.298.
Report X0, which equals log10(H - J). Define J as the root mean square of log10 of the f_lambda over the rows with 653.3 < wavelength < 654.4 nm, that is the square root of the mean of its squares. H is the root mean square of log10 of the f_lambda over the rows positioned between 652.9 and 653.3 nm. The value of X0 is -1.9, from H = 1.35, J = 1.34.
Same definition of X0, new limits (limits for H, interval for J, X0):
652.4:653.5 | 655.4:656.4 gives -3.1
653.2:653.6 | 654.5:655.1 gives -2.0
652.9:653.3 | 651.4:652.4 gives -2.7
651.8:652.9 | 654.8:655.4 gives -2.0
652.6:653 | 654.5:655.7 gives -2.4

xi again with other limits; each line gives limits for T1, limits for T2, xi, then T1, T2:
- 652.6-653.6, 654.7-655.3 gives 1.02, 22.4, 22.8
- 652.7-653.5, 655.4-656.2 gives 0.98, 22.3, 21.8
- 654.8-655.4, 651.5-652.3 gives 0.99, 22.0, 21.9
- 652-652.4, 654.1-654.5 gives 0.97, 22.2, 21.6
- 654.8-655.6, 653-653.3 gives 1.05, 21.6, 22.6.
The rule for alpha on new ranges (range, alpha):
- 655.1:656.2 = 1.340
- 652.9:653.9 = 1.349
